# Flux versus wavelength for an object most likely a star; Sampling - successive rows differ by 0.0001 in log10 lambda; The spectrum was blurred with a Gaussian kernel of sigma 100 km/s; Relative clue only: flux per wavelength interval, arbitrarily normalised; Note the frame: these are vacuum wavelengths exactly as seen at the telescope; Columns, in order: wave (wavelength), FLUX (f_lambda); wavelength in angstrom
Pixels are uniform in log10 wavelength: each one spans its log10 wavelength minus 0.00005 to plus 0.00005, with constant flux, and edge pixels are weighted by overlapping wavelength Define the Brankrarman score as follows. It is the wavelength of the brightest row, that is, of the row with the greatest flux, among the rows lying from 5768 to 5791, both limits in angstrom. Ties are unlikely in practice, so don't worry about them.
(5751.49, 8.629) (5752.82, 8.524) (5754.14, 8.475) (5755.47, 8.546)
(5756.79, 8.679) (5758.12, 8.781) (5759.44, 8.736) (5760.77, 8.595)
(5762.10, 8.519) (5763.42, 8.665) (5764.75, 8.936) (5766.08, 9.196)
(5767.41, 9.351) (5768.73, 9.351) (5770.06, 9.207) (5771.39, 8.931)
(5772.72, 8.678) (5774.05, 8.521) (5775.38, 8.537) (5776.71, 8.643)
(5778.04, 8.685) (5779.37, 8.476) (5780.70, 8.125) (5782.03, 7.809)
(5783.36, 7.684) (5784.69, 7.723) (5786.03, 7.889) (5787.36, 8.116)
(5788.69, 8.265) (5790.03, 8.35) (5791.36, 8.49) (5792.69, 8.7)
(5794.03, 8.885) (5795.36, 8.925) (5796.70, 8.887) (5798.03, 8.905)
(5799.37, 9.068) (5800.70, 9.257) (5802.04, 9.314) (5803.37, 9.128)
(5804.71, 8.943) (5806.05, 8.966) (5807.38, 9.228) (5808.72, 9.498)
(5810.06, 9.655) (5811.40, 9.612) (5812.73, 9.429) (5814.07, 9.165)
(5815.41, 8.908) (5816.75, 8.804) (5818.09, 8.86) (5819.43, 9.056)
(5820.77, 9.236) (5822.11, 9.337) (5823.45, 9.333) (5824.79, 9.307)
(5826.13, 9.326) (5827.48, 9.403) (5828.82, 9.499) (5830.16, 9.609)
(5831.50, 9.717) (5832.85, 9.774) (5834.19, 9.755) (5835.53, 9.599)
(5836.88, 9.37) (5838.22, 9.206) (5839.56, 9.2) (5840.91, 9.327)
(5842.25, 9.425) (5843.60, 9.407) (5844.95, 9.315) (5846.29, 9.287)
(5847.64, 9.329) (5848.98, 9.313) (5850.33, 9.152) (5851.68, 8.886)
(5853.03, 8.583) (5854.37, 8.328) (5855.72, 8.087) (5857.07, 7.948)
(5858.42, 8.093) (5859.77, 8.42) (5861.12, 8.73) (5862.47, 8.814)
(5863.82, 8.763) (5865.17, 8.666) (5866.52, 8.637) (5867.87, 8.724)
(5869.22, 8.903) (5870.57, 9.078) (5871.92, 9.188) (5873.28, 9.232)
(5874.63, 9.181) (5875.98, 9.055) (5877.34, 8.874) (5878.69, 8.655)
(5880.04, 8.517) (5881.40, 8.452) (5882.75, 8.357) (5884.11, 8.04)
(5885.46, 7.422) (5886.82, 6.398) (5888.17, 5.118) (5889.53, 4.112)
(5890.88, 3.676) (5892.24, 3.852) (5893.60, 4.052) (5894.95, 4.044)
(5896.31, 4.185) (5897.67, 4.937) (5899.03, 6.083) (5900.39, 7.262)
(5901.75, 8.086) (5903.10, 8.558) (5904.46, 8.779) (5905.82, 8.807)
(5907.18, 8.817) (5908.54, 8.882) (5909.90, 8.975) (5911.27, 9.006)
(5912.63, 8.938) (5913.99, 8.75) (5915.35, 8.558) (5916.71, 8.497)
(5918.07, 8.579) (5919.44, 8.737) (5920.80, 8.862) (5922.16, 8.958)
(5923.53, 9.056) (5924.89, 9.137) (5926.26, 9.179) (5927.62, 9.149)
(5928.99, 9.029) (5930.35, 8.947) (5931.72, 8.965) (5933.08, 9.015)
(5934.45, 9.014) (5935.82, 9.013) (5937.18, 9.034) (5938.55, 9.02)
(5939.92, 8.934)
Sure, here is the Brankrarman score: 5768.73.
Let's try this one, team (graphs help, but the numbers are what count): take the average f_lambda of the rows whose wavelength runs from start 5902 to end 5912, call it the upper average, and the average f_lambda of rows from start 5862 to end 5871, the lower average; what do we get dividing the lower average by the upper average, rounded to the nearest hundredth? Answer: 1.00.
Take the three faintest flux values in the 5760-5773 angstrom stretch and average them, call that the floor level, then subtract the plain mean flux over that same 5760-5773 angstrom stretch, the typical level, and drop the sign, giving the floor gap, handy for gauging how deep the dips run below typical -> 0.35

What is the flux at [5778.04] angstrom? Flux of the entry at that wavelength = 8.685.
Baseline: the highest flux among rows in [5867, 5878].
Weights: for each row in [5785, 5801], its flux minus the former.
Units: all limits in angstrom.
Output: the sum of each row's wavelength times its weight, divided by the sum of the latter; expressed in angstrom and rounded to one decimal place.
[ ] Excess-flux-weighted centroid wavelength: 5790.3 angstrom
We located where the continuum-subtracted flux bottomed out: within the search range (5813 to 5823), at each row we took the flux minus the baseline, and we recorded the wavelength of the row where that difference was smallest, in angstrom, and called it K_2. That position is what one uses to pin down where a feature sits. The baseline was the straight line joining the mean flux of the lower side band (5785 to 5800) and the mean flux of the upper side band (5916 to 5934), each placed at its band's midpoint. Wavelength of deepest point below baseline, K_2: 5816.75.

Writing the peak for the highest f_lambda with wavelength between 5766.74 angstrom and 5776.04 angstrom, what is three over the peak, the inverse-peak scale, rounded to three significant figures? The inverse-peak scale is 0.321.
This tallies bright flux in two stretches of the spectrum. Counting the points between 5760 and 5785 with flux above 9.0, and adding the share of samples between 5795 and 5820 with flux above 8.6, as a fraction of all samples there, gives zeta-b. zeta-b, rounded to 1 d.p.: 5.0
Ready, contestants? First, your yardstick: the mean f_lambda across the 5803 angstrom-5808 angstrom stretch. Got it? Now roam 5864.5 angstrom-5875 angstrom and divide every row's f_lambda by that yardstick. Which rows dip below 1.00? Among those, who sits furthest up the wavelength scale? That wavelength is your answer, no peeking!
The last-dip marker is 5869.22 angstrom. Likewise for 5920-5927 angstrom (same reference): 5923.53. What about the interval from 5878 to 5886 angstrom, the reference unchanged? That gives 5885.46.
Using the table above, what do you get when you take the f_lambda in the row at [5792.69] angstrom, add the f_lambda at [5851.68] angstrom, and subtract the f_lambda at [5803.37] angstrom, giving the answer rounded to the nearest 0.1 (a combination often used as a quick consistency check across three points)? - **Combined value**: 8.5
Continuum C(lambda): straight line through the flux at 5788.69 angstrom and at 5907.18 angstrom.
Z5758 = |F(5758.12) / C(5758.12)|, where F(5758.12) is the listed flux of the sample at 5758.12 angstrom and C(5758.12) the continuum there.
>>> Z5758 1.08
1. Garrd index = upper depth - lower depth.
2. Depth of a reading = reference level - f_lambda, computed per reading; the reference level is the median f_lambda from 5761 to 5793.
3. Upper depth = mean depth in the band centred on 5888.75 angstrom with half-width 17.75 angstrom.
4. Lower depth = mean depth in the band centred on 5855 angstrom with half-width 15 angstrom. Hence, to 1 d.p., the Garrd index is 1.8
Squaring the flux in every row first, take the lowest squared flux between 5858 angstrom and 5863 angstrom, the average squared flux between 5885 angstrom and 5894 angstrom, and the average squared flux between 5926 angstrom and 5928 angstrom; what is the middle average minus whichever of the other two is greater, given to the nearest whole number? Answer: -58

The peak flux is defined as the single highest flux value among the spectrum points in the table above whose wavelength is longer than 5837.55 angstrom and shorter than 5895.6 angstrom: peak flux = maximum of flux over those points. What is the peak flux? 9.425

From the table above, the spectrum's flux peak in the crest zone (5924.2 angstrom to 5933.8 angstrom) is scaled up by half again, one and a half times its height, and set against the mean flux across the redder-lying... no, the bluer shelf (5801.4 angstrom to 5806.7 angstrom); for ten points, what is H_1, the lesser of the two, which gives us 9.1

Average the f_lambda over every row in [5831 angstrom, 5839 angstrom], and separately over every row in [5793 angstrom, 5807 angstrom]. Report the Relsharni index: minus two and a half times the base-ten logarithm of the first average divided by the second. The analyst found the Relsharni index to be -0.06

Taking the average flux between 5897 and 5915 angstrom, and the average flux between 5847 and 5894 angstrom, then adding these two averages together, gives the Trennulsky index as 16.1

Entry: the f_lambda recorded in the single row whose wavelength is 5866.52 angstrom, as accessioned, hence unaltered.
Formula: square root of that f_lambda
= 2.94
